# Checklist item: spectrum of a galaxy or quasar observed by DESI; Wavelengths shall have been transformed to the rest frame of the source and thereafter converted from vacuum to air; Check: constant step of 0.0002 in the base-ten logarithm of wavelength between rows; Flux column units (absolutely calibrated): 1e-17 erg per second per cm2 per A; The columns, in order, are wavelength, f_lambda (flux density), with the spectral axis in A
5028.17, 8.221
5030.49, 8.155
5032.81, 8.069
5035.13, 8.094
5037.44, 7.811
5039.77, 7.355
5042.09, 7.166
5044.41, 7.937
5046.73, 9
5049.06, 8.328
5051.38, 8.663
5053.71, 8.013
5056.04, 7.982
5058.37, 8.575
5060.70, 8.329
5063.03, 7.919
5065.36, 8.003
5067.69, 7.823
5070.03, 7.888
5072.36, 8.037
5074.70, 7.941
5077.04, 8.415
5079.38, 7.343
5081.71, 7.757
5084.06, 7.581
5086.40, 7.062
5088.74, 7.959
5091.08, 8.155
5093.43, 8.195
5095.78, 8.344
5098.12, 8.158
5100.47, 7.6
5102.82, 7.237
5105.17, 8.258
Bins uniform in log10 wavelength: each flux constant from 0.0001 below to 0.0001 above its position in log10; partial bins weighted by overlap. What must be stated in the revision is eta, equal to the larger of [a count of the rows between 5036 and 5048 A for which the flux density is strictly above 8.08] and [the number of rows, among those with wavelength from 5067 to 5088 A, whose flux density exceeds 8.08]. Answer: 1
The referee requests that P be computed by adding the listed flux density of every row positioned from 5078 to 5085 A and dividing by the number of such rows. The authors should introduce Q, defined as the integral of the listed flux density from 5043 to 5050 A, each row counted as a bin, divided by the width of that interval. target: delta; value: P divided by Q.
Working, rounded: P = 7.56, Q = 8.4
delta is 0.90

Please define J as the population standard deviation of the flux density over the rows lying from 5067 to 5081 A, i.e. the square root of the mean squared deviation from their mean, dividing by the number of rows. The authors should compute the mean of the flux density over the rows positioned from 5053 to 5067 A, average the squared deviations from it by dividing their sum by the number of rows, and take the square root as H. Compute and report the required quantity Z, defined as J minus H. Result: 0.08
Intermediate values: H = 0.236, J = 0.32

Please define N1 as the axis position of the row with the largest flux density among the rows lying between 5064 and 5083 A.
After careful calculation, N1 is 5077.04 A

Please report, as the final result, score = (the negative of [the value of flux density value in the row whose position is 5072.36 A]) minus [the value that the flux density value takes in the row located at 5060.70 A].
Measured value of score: -16.4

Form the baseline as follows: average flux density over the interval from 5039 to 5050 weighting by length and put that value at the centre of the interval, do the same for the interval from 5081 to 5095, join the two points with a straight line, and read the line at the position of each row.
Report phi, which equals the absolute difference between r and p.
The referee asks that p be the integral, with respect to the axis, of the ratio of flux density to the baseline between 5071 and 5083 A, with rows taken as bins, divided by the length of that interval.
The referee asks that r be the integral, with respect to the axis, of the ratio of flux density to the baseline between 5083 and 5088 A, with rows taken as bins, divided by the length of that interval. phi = 0.062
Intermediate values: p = 1.01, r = 0.95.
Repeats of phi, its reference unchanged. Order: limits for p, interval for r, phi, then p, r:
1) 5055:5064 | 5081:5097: 0.028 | 1.04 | 1.01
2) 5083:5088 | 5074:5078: 0.099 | 0.95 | 1.04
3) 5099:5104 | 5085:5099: 0.061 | 0.96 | 1.02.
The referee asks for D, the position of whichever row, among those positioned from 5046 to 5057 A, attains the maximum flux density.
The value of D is 5046.73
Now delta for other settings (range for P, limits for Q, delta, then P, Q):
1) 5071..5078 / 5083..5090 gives 1.08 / 8.13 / 7.6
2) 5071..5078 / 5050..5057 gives 0.99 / 8.13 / 8.2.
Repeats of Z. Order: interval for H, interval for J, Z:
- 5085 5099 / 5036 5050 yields 0.18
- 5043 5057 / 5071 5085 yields -0.05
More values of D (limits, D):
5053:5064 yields 5058.37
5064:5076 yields 5072.36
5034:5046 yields 5035.13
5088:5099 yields 5095.78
